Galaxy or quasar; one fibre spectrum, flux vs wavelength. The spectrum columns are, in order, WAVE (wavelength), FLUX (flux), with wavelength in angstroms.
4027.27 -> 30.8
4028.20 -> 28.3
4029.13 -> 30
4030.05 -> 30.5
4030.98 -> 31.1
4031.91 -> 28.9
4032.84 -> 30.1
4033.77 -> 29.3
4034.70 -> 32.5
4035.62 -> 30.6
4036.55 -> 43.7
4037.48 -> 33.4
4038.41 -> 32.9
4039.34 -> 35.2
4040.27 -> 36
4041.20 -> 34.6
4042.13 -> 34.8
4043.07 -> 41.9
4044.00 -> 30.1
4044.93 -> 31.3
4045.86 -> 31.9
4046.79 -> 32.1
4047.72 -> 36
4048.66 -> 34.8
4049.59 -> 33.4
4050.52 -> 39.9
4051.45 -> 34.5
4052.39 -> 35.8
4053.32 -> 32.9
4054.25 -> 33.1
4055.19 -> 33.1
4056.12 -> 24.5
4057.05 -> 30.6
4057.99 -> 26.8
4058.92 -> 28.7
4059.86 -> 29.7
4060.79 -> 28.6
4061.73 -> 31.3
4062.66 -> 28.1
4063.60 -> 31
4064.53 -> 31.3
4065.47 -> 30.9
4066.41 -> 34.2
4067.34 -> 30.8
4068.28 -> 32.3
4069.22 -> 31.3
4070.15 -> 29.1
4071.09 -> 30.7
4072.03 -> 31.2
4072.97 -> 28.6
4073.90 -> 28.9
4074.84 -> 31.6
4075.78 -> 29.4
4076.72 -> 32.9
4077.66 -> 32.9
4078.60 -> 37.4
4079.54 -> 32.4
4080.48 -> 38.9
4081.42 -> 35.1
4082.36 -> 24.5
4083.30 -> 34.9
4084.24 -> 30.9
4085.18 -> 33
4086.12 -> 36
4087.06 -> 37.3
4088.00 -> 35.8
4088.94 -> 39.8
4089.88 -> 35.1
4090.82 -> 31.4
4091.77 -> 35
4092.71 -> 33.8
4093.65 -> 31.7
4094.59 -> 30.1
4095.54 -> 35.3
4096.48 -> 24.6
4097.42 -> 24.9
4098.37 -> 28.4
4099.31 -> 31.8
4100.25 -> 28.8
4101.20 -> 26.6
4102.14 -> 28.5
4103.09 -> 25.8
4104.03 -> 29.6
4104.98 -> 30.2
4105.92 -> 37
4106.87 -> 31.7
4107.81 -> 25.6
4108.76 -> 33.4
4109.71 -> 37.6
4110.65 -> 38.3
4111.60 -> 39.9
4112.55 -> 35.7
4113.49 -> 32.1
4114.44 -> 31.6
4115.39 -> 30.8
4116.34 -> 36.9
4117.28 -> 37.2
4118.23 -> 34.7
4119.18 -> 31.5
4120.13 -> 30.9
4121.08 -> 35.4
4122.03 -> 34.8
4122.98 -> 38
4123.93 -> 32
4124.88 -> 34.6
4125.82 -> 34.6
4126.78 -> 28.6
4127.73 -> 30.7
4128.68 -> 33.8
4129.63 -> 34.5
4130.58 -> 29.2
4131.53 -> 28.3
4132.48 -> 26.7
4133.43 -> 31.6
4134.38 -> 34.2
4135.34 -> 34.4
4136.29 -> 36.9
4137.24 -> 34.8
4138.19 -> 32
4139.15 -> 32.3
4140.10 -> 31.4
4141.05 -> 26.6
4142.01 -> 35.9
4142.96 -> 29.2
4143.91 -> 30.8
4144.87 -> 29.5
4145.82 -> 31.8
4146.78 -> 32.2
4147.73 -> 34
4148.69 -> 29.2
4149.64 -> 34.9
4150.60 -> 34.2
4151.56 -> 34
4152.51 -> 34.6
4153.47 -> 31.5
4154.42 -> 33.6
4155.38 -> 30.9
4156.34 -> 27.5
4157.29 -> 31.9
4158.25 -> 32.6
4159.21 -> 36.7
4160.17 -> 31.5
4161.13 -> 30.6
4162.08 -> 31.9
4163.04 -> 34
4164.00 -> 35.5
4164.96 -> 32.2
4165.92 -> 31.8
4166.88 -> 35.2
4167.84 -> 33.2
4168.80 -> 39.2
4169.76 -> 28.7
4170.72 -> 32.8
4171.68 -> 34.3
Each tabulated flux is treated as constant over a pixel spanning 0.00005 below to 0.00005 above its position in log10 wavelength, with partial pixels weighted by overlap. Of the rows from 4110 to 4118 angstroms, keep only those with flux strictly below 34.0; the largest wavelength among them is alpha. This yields 4115.39 angstroms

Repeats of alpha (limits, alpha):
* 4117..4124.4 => 4123.93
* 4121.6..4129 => 4128.68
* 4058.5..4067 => 4065.47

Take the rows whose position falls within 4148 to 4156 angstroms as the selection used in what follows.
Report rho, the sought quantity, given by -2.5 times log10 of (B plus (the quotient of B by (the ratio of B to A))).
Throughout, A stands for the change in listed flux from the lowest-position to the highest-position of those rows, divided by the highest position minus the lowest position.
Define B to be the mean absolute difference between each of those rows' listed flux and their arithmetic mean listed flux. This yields -0.8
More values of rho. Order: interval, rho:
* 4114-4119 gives -1.3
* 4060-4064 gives -0.9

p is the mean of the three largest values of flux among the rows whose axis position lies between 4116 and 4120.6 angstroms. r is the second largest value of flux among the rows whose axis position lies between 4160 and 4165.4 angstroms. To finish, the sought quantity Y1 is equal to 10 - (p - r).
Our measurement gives 7.7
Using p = 36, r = 34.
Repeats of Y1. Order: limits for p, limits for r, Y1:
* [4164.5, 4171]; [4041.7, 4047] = 8.9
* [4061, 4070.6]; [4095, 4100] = 9.2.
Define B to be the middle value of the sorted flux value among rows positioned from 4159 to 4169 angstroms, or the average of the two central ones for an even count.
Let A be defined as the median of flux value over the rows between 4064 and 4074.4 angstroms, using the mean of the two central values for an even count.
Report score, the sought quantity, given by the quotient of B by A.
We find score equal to 1.07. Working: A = 30.9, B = 33.2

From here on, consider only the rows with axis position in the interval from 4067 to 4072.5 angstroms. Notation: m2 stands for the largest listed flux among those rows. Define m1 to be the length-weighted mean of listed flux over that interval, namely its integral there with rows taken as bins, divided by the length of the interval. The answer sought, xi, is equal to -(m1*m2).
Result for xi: -997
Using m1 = 31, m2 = 32.3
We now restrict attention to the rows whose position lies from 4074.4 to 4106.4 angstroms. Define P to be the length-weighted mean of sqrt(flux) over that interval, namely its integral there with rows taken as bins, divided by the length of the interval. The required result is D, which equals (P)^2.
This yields 32.0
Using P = 5.65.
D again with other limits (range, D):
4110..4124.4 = 34.6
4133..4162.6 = 32.3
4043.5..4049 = 32.7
